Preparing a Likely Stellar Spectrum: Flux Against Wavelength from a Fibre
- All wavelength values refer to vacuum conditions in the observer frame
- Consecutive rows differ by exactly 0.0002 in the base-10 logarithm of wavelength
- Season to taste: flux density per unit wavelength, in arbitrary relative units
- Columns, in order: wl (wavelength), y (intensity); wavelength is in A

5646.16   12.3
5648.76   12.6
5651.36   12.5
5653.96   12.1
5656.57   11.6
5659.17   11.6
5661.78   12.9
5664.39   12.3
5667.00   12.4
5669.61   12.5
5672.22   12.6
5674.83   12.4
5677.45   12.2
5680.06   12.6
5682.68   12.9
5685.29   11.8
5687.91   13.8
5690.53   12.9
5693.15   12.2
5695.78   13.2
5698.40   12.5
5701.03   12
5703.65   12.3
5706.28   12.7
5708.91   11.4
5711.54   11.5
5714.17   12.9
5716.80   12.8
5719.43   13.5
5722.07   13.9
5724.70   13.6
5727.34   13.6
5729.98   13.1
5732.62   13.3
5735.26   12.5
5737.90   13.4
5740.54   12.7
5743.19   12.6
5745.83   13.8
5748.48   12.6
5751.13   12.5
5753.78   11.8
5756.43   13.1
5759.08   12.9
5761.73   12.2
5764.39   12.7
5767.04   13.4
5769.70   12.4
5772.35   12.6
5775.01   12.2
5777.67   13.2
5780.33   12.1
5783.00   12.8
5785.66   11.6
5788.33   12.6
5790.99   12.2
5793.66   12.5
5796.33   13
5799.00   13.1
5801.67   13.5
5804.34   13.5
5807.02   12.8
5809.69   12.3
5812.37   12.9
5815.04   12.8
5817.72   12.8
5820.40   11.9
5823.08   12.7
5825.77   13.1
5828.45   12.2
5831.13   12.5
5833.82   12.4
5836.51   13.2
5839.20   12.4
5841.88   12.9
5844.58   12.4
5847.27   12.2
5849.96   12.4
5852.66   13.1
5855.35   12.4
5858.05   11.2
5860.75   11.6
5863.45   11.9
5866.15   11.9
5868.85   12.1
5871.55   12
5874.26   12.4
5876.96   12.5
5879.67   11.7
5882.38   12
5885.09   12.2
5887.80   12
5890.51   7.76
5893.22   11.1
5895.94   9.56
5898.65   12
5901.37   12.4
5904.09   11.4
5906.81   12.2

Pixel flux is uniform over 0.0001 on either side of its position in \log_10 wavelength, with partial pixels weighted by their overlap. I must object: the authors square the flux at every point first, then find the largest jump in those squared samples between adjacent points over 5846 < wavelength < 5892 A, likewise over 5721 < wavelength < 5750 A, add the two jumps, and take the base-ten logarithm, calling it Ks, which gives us 2.06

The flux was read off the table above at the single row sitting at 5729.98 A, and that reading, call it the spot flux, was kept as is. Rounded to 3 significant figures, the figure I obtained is 13.1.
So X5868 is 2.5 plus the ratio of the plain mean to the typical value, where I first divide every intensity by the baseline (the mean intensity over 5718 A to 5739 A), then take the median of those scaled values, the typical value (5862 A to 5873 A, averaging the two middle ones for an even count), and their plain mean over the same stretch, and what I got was 3.502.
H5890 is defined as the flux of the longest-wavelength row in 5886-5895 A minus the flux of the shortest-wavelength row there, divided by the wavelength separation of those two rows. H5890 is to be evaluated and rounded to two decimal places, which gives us -0.17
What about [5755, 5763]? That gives -0.17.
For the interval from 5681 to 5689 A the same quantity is 0.17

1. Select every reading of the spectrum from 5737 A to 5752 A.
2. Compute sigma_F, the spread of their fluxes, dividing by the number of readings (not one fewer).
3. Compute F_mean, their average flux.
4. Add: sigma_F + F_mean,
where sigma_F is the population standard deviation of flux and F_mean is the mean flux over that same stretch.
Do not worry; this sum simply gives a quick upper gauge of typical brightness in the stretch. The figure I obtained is 13.4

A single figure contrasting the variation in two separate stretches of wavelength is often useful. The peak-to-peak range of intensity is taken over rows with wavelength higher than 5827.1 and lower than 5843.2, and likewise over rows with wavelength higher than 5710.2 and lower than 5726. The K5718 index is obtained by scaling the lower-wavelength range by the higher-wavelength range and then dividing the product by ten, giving 0.240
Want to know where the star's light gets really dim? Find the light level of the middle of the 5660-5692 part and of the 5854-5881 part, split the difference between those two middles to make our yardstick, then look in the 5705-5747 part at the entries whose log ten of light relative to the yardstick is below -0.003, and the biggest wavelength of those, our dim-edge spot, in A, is 5711.54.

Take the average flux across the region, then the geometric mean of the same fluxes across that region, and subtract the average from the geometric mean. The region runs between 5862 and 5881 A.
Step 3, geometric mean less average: -0.003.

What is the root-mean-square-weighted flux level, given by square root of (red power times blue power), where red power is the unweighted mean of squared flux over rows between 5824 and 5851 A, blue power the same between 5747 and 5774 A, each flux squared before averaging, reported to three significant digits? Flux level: 159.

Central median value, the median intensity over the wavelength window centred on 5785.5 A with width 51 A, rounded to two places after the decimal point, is 12.60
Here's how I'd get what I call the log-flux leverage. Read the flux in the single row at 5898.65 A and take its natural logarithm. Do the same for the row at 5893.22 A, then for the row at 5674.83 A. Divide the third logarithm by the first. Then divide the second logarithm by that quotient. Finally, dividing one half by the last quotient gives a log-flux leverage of 0.210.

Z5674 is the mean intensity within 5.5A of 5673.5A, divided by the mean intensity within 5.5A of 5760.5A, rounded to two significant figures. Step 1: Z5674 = 0.98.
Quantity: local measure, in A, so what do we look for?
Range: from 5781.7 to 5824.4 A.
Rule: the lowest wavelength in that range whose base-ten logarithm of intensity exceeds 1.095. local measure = 5783.00 A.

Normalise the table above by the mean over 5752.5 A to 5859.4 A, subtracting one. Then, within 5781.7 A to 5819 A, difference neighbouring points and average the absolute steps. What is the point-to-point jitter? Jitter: 0.035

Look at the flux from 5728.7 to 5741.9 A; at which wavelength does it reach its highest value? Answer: 5737.90 A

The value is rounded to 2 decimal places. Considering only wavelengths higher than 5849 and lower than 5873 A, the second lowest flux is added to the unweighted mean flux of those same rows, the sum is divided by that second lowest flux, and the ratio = 2.04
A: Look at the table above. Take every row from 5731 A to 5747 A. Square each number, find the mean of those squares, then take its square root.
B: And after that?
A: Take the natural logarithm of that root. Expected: 2.57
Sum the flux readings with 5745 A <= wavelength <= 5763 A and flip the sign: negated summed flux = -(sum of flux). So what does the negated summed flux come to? -89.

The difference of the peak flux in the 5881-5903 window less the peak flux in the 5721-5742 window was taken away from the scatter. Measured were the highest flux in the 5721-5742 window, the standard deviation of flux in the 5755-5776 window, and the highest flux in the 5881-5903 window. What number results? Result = 1.9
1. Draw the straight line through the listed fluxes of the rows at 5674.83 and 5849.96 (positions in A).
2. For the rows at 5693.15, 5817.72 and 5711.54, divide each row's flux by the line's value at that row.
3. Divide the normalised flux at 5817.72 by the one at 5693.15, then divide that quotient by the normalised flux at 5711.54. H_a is 1.13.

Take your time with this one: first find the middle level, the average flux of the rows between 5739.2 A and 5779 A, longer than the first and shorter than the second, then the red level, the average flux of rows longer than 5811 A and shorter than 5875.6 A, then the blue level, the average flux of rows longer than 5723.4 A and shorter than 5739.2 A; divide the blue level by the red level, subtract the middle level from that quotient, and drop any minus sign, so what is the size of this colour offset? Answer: 11.6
